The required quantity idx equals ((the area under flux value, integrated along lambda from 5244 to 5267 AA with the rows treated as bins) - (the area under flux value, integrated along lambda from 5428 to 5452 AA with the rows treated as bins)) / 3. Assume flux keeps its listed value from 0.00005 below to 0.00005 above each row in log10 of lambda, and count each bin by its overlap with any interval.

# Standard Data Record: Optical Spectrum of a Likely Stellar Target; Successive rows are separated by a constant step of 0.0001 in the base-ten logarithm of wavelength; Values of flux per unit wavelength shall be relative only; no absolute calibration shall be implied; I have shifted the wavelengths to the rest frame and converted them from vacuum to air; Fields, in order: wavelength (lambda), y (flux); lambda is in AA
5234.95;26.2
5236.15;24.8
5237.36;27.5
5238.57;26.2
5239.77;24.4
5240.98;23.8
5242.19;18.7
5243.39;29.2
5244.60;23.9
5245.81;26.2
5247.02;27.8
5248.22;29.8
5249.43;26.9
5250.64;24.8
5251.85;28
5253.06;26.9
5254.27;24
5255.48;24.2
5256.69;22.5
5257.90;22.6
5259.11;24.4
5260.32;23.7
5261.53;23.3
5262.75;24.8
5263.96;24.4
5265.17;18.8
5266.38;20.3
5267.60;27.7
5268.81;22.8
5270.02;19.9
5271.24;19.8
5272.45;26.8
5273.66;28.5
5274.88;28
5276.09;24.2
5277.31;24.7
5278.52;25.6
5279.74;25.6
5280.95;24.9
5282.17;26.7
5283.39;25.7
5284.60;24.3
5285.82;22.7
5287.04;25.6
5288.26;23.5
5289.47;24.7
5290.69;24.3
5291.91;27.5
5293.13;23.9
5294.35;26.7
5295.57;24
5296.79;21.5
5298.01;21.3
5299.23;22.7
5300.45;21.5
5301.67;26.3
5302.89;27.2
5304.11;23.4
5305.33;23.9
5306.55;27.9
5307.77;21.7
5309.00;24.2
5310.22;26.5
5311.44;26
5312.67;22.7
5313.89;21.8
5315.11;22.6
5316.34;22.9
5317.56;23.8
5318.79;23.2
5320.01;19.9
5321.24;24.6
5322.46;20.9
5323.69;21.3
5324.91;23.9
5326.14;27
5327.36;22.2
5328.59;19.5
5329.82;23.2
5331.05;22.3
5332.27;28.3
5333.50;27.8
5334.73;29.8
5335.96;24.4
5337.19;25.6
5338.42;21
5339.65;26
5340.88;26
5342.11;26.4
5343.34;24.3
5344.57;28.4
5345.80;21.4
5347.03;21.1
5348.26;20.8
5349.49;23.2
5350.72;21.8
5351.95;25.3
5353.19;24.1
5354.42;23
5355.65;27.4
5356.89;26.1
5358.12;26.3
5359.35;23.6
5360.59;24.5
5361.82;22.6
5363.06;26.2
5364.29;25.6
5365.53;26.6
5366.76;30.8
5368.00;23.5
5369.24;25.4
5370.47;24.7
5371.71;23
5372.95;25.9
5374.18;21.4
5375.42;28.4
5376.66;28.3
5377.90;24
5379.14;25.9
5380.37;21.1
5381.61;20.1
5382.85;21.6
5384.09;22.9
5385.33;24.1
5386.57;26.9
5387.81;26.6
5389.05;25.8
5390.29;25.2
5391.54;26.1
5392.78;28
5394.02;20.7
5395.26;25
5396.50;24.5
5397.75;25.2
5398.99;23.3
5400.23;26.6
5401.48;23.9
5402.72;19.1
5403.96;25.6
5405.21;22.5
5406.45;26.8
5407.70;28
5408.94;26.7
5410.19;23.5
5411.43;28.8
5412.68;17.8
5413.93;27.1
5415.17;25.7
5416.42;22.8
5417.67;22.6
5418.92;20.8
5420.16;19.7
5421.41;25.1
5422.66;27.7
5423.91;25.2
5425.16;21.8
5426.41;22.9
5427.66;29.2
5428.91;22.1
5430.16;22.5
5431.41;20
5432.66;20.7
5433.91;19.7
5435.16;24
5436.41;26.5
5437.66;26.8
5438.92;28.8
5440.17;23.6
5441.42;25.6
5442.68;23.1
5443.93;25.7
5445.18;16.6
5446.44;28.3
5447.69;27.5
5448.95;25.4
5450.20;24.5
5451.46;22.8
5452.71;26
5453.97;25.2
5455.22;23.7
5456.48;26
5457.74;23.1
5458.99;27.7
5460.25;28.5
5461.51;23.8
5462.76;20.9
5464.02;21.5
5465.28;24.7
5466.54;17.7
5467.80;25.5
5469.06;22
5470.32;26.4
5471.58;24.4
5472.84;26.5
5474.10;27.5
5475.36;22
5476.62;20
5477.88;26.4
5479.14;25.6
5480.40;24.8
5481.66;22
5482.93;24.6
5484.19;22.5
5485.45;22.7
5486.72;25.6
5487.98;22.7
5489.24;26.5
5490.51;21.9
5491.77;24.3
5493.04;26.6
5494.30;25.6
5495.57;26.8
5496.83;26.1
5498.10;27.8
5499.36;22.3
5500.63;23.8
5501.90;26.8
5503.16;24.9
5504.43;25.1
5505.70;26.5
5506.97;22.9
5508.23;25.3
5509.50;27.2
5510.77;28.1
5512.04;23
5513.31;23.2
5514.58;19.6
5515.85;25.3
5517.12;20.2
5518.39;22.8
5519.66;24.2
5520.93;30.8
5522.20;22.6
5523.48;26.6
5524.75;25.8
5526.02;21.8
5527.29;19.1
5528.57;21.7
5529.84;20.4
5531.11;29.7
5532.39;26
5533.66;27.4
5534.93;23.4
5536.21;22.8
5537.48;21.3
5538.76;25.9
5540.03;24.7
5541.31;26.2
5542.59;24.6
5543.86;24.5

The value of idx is -3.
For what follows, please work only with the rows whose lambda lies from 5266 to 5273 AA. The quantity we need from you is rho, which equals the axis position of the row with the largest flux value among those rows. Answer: 5267.60 AA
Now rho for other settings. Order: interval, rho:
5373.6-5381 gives 5375.42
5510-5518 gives 5510.77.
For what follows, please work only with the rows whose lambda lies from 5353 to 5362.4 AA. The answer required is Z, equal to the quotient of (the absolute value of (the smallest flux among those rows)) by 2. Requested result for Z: 11.3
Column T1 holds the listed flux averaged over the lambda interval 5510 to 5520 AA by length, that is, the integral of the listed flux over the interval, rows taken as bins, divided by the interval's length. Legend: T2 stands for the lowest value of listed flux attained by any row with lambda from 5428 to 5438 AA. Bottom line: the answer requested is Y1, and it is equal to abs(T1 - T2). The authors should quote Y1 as 3.6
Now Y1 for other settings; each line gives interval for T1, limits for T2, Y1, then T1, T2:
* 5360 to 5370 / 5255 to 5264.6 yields 3.1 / 25.6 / 22.5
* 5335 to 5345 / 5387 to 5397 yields 4.7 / 25.4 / 20.7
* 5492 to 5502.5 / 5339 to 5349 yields 4.9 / 25.7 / 20.8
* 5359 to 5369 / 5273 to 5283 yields 1.3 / 25.5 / 24.2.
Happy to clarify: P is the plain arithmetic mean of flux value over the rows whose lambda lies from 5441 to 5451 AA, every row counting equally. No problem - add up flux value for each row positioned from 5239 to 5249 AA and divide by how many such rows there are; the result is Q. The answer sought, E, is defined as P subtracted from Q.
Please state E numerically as 0.9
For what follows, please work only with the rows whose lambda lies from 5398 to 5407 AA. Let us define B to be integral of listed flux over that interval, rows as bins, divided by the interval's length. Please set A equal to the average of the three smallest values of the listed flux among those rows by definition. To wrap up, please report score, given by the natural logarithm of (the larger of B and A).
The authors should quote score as 3.179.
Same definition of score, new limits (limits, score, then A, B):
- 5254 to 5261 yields 3.159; 23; 23.6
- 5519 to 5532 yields 3.190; 20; 24.3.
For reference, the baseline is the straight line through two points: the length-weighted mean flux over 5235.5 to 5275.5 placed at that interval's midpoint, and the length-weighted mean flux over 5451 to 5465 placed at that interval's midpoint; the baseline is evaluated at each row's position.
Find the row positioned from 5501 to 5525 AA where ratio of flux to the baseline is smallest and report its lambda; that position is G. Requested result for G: 5514.58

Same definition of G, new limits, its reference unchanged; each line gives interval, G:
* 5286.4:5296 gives 5288.26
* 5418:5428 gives 5420.16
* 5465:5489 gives 5466.54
